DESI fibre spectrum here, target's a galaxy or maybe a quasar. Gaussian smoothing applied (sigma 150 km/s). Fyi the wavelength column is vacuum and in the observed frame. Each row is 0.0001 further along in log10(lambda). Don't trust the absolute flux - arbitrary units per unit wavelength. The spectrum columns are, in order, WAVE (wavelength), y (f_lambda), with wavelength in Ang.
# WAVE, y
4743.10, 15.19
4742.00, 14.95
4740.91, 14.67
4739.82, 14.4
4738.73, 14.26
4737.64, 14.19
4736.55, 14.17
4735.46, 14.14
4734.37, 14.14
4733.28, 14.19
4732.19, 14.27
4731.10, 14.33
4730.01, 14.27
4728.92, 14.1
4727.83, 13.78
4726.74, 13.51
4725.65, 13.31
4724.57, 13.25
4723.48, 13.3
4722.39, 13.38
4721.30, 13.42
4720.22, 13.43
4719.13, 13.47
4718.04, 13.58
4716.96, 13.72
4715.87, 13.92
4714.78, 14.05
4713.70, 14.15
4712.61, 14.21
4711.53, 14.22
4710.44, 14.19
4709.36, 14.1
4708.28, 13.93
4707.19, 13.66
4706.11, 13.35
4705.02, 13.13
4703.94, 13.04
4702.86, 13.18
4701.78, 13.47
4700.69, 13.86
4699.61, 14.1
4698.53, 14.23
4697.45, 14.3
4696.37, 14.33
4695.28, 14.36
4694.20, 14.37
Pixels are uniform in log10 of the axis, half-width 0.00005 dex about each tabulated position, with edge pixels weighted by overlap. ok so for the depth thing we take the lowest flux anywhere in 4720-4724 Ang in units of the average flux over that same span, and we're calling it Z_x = 0.994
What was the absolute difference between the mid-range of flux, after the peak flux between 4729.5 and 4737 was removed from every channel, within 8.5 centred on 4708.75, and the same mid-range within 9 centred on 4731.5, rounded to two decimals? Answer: 0.38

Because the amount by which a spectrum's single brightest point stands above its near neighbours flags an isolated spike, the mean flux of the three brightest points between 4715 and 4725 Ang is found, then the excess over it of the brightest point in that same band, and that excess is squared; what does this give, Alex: 0.032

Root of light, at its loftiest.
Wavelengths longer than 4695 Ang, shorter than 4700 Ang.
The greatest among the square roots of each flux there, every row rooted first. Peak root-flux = 3.79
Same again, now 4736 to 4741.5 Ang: 3.83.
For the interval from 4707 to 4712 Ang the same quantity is 3.77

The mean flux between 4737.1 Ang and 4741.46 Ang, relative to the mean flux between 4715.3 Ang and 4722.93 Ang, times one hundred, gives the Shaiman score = 106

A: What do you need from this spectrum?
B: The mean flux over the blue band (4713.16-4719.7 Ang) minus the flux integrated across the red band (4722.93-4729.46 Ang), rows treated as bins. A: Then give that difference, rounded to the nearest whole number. -75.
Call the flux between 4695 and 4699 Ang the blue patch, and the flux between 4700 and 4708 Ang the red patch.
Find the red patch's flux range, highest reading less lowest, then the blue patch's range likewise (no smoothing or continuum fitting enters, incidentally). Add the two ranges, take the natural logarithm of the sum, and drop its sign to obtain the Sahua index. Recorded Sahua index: 0.05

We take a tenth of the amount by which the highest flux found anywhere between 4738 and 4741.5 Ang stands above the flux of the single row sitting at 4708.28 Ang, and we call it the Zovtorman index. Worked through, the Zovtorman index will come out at 0.074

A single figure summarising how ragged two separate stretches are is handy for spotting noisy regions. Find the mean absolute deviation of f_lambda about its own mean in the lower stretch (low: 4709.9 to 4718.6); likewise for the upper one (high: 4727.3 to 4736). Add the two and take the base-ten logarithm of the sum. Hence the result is -0.51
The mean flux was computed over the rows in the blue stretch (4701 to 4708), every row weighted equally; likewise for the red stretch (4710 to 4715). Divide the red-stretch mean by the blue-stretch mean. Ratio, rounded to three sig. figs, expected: 1.06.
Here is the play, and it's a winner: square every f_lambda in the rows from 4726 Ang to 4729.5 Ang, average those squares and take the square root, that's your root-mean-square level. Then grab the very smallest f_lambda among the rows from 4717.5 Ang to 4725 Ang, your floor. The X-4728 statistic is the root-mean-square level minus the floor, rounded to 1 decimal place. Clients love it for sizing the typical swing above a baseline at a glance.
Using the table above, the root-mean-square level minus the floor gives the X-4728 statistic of 0.5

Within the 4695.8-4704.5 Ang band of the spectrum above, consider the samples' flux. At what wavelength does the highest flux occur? 4696.37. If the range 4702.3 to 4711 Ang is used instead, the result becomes 4710.44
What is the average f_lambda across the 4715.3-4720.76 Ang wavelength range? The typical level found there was 13.6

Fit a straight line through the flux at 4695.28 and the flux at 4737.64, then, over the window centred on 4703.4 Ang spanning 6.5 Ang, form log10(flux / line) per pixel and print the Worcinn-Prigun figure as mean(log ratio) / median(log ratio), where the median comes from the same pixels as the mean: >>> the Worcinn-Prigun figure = 0.93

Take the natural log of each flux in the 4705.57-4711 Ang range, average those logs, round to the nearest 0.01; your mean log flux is 2.63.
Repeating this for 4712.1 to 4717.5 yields 2.64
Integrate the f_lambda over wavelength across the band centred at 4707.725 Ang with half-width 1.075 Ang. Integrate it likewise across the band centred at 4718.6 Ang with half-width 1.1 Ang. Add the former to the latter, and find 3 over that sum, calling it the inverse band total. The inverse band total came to 0.0506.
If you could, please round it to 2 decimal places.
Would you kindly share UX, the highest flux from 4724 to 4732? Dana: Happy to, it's 14.33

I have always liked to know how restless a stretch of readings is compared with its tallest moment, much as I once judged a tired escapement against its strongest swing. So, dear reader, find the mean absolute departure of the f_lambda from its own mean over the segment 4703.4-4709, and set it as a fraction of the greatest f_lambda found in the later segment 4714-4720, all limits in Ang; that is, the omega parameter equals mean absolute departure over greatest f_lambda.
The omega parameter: 0.021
